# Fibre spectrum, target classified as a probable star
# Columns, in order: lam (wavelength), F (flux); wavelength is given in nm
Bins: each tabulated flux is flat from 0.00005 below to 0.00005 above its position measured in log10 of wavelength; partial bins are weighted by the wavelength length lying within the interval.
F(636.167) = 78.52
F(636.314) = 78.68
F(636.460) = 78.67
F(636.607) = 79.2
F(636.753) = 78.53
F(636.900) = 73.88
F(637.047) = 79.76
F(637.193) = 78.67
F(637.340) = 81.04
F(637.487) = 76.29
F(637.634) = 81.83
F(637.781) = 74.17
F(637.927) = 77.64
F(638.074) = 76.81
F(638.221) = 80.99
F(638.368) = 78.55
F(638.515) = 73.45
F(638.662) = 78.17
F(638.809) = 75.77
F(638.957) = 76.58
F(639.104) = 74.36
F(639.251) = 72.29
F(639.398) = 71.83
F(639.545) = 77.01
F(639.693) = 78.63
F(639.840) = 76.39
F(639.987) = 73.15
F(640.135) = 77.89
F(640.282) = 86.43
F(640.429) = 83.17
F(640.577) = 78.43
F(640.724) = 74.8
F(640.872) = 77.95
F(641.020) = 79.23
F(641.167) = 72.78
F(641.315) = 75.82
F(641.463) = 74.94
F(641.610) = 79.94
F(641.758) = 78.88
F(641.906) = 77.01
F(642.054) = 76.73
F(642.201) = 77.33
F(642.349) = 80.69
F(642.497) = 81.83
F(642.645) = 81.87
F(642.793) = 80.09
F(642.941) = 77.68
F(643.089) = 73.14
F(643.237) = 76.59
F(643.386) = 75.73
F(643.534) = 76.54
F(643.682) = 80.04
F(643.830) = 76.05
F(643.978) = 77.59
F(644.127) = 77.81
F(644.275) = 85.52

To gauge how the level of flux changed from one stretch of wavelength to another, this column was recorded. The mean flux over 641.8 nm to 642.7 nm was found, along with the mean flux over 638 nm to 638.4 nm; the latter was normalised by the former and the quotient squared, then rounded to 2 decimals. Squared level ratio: 0.99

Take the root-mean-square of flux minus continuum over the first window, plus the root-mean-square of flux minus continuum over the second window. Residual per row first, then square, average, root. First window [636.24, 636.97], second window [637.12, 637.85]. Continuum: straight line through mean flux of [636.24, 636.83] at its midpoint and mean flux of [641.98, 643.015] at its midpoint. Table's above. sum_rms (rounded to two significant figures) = 5.1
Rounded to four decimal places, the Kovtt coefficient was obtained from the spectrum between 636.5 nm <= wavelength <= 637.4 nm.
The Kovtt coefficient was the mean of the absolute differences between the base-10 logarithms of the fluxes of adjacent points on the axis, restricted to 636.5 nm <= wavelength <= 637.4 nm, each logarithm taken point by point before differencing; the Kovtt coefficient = 0.0165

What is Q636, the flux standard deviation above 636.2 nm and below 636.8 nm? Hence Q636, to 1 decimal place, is 0.3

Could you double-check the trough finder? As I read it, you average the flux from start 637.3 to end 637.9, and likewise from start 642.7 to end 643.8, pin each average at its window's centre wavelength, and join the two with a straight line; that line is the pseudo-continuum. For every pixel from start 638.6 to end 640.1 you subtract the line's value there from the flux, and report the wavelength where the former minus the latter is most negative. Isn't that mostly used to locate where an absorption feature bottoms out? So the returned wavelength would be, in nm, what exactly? 639.398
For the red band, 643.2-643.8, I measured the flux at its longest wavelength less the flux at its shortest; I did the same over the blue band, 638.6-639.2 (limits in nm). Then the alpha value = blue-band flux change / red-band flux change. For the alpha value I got -1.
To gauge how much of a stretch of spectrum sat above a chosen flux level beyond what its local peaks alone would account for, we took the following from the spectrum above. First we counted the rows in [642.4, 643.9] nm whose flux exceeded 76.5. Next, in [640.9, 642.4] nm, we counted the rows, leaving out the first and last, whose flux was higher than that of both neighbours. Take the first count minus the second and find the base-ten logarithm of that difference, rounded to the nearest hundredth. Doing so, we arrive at 0.70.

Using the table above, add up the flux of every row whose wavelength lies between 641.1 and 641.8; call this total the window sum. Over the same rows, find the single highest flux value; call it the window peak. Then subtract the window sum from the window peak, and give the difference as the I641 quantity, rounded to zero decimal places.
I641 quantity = -302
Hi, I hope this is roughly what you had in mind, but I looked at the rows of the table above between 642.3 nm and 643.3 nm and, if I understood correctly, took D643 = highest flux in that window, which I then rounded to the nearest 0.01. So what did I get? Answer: 81.87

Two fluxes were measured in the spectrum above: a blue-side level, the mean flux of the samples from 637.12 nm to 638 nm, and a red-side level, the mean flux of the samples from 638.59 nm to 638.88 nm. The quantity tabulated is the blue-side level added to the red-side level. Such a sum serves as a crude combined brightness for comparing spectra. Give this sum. 155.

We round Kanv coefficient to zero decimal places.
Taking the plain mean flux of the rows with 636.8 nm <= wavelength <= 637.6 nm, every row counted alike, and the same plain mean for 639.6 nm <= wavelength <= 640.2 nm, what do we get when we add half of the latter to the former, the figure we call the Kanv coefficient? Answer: 116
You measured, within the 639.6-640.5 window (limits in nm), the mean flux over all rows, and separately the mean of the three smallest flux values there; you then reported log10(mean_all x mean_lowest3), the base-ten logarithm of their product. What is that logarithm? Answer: 3.78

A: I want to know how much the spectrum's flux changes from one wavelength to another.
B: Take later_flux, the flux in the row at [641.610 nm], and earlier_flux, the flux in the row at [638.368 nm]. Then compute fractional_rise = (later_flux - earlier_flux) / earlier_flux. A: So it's 0.018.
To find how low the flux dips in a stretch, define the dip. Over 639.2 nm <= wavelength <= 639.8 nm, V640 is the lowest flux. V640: 71.83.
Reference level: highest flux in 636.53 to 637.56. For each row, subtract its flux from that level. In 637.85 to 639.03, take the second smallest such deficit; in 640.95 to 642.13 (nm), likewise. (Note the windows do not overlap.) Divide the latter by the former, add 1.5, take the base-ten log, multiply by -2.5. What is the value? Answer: -0.9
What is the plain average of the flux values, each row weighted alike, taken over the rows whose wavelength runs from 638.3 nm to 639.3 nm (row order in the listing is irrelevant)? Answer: 75.6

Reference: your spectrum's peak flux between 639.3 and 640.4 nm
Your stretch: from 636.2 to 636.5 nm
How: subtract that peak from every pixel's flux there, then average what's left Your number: -7.8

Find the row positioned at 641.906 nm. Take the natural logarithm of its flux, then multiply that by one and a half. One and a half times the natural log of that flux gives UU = 6.52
